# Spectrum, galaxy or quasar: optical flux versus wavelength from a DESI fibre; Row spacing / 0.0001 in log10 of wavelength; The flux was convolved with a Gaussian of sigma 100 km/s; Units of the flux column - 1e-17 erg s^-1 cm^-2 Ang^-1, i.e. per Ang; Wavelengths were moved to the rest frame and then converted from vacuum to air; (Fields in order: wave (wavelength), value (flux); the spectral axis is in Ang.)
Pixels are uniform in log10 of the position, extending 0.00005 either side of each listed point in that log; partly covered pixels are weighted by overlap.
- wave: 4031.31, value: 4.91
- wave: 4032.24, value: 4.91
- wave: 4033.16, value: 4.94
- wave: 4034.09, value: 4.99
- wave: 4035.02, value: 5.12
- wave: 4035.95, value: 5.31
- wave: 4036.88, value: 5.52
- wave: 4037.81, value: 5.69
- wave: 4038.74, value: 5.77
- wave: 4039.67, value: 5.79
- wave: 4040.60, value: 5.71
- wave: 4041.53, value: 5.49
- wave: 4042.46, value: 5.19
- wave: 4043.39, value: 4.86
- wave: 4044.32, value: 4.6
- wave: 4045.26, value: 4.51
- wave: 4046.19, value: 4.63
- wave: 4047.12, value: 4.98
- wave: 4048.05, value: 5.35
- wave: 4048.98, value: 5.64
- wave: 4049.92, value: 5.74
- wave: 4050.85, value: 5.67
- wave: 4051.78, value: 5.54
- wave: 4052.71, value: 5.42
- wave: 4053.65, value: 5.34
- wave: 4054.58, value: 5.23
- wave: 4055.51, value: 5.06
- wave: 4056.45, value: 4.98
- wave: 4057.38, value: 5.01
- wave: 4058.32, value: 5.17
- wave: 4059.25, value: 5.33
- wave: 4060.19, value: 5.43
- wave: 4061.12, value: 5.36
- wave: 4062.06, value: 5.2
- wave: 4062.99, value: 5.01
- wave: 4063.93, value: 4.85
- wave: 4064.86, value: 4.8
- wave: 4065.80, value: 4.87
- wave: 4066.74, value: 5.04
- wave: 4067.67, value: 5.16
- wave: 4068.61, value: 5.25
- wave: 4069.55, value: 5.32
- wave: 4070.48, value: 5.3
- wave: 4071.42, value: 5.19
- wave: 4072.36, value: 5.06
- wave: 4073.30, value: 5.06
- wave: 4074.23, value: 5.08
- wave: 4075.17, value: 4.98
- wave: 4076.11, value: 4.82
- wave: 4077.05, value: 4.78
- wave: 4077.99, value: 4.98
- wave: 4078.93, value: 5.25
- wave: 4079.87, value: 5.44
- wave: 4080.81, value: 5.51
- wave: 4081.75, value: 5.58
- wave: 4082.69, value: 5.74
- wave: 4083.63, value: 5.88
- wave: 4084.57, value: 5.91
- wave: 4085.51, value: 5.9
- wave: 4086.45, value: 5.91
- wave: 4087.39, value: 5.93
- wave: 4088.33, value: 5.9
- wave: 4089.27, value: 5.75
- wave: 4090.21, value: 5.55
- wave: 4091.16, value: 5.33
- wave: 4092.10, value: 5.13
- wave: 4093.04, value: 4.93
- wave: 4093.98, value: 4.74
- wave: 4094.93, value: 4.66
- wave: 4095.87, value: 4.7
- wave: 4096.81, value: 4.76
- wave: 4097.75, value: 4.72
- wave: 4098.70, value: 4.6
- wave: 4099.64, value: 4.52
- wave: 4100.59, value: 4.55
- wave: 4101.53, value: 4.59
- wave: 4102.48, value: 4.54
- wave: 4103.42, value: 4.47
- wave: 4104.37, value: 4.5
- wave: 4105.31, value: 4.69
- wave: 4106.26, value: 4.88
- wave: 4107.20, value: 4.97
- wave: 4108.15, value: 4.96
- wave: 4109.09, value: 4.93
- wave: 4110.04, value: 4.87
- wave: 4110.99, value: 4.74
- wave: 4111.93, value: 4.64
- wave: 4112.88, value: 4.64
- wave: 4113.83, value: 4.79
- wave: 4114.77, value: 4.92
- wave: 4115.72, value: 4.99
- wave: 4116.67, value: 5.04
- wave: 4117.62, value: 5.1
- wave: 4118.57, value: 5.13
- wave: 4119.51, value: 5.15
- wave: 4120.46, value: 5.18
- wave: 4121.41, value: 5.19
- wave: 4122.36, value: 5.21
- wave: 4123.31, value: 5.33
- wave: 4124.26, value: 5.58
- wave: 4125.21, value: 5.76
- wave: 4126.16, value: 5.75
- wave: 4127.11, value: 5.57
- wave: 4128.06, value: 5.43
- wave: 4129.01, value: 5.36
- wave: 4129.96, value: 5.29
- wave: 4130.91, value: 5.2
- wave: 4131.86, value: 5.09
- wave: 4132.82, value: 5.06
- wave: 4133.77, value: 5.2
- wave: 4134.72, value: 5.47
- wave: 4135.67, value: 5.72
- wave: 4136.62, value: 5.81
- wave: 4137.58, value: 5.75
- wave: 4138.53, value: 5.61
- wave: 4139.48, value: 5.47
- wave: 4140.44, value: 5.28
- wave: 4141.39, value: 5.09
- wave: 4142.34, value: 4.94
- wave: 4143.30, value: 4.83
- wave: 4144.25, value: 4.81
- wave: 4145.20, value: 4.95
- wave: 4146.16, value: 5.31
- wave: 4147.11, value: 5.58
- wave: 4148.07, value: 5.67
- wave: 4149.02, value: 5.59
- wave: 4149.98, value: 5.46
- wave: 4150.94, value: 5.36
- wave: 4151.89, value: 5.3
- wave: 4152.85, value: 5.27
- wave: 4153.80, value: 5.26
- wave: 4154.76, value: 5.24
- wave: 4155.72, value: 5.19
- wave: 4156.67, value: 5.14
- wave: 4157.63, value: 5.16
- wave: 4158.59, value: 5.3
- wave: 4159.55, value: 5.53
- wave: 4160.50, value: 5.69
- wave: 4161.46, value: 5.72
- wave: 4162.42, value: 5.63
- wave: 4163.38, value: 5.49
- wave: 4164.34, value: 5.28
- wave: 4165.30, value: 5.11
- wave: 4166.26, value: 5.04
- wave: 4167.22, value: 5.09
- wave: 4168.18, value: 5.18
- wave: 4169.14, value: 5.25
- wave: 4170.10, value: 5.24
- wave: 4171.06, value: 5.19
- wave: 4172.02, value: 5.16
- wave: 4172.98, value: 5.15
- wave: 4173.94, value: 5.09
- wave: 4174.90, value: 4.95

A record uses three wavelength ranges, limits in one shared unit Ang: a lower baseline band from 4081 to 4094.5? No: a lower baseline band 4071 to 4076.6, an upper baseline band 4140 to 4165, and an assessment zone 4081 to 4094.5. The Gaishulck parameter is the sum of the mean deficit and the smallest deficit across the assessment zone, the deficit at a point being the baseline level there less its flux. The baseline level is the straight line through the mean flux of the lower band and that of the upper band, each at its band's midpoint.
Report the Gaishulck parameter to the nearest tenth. -1.4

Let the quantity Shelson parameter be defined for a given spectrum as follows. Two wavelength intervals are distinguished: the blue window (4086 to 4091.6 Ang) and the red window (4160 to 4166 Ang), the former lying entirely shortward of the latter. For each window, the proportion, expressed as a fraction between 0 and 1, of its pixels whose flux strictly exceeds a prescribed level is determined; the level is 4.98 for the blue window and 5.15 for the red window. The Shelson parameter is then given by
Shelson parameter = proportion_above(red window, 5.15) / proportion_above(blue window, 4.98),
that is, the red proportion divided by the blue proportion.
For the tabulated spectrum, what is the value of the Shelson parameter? 0.83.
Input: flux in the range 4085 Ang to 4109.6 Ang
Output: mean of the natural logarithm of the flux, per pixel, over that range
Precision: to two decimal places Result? 1.61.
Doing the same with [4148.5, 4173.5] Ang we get 1.67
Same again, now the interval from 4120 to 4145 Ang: 1.67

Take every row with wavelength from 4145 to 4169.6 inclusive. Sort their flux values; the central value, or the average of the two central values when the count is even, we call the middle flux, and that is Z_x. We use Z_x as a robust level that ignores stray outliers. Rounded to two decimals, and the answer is 5.29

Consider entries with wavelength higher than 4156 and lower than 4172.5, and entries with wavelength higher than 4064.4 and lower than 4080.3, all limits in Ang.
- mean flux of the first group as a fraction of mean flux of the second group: 1.044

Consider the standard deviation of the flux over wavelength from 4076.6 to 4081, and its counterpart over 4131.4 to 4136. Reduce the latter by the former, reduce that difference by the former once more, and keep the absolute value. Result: 0.3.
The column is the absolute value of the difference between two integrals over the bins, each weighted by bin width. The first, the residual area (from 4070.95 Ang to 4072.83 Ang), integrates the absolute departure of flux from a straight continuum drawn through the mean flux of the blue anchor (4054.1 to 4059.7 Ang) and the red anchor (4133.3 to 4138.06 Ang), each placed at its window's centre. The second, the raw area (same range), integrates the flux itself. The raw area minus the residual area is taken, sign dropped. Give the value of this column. 9.4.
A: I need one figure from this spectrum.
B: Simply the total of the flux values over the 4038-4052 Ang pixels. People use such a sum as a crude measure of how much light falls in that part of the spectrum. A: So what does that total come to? 79.5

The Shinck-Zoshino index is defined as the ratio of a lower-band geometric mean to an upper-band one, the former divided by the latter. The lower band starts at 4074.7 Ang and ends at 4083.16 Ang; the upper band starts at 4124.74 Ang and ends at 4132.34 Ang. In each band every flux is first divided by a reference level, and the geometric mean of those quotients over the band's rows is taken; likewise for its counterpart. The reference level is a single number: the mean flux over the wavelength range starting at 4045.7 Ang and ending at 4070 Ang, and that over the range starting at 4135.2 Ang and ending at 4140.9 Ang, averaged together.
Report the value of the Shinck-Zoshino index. 0.96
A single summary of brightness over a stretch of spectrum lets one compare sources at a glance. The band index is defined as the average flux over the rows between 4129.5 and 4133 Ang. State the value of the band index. 5.16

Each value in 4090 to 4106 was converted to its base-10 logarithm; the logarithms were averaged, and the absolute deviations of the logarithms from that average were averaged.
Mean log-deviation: 0.020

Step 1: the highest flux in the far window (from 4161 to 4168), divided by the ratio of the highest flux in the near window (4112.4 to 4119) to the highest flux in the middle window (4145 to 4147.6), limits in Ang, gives 6.22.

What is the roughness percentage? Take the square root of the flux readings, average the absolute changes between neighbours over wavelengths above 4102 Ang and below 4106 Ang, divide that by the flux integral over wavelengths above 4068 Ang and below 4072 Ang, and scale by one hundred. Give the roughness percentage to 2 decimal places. 0.11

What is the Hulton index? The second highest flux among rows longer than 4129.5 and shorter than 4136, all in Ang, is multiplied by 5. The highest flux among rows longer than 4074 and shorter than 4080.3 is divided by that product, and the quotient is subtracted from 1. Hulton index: 0.801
